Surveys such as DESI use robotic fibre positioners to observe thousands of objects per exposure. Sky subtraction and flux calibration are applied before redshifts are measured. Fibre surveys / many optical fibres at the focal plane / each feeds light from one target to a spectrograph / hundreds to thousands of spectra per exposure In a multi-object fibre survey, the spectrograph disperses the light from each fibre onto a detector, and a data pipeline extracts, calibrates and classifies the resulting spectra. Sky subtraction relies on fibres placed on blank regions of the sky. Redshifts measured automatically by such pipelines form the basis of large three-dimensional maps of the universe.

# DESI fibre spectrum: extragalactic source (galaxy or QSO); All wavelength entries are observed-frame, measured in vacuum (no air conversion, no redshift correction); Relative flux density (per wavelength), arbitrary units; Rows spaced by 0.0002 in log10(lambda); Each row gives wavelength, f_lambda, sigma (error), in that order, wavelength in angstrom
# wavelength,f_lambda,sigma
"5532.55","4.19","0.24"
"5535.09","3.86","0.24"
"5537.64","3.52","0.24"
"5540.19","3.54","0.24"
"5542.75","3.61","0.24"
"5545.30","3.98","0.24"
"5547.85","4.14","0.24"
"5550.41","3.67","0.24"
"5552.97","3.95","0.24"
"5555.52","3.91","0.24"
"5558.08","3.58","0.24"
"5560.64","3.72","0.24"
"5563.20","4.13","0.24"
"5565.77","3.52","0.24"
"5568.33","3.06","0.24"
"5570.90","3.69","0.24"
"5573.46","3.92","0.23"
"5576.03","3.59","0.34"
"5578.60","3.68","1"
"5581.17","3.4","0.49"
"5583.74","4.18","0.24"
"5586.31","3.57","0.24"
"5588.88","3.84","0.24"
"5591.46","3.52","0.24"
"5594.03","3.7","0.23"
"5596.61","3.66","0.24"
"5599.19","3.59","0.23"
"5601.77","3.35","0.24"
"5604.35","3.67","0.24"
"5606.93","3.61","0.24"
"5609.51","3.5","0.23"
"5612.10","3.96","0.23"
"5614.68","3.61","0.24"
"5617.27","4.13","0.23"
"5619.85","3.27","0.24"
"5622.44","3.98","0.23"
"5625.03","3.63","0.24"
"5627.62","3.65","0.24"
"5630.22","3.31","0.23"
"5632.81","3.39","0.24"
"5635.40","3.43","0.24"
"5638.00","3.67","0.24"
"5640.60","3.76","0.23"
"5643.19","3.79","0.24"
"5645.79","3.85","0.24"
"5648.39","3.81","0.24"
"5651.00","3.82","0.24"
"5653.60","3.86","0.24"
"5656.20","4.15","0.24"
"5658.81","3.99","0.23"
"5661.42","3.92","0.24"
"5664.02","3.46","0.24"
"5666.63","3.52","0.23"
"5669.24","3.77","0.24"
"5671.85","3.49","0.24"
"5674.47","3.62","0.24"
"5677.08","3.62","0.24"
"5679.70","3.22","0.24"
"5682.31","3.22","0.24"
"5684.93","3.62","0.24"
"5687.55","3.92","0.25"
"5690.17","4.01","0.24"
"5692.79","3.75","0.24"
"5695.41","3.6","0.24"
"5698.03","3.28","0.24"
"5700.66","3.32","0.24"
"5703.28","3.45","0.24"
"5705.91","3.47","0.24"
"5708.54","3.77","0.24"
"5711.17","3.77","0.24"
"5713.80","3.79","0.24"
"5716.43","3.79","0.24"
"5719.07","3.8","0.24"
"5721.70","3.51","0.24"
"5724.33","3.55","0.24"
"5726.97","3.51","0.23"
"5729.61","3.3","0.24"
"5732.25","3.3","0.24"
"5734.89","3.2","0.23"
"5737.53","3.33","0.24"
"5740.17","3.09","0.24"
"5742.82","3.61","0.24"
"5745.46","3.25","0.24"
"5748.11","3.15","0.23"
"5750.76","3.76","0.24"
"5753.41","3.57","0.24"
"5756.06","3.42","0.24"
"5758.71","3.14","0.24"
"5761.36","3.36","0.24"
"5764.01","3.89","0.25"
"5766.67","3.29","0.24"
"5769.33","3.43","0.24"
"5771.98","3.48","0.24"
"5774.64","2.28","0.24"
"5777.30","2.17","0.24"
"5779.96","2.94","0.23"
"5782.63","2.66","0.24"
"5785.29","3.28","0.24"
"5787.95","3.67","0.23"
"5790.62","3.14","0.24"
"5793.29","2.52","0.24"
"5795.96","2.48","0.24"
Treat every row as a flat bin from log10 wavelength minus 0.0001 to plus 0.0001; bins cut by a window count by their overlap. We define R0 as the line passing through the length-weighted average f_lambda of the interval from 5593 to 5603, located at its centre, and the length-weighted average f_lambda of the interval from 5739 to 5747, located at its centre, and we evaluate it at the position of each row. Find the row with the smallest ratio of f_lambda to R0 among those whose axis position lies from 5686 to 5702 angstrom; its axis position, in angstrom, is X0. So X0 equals 5698.03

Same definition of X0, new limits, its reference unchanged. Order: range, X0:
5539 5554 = 5540.19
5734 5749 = 5740.17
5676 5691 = 5679.70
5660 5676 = 5664.02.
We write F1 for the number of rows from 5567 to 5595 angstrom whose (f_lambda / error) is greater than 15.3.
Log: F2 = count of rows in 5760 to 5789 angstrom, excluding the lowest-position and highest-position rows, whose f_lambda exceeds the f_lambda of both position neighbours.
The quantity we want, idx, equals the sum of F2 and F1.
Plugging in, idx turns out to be 8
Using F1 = 5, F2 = 3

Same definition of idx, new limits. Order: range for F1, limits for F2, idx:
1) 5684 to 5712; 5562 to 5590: 8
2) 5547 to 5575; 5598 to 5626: 11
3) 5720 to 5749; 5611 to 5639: 3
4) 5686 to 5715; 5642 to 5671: 8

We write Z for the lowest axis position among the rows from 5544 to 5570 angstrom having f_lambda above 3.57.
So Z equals 5545.30 angstrom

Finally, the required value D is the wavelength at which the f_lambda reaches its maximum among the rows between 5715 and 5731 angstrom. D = 5719.07 angstrom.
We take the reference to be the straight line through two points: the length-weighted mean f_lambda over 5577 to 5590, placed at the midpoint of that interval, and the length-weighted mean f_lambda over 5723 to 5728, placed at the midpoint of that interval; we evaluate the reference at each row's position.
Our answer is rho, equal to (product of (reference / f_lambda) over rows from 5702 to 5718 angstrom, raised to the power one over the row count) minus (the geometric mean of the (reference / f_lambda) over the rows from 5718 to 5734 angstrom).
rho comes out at -0.04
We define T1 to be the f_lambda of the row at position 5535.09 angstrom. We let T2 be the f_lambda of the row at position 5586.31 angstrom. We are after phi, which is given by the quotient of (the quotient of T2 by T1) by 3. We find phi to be 0.308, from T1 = 3.86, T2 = 3.57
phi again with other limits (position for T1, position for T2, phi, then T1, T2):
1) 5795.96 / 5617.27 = 0.555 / 2.48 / 4.13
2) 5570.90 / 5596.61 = 0.331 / 3.69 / 3.66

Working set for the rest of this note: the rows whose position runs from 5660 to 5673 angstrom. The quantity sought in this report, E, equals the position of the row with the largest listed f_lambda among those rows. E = 5661.42 angstrom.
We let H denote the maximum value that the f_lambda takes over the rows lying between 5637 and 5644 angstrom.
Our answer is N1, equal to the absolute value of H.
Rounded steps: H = 3.79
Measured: 3.79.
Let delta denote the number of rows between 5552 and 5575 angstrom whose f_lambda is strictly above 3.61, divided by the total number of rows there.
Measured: 0.67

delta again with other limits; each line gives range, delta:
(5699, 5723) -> 0.56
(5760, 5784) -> 0.11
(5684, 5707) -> 0.44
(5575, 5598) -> 0.56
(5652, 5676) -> 0.67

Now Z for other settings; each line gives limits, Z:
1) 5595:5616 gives 5596.61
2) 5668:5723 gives 5669.24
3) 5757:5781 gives 5764.01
